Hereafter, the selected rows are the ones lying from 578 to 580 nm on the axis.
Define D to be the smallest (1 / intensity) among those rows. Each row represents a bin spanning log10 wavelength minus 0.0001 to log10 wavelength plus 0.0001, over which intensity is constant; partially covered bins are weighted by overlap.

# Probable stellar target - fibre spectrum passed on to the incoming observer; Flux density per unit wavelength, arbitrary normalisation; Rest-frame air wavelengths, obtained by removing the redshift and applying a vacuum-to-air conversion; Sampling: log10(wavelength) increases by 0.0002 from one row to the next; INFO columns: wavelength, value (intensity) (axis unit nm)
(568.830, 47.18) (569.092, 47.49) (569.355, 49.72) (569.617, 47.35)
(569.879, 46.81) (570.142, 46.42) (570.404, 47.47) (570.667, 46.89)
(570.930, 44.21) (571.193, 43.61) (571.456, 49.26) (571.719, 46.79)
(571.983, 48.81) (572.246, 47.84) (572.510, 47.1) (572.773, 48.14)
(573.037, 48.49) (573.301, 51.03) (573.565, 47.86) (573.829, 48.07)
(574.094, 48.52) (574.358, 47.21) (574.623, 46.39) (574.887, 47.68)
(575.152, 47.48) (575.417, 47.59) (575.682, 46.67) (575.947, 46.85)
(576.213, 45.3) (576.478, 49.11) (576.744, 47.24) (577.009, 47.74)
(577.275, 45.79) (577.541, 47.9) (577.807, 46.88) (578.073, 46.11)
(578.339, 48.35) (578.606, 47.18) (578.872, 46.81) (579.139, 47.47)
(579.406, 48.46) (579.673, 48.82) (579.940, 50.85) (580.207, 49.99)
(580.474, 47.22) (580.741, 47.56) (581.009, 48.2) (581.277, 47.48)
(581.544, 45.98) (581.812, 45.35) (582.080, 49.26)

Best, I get 0.0197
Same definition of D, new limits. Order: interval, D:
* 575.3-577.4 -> 0.0204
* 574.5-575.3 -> 0.0210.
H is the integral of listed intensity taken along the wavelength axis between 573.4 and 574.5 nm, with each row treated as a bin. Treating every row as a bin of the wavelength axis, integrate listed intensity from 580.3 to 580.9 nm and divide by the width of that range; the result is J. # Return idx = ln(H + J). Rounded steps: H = 53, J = 47.6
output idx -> 4.6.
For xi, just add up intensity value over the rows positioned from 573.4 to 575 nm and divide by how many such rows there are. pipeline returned 47.6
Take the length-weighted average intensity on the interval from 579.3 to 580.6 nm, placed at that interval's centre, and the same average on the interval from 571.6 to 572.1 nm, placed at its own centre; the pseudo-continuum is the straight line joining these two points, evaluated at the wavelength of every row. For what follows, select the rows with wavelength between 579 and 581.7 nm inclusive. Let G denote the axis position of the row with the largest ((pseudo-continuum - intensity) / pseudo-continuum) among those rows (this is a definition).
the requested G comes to 581.544 nm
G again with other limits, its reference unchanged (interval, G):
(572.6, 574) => 573.565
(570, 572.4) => 571.193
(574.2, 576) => 574.623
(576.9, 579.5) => 577.275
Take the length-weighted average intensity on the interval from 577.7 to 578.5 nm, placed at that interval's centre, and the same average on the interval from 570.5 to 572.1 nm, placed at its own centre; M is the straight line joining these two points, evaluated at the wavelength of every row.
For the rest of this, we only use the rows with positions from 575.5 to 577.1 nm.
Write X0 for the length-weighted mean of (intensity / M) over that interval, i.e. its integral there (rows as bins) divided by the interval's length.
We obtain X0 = 1.004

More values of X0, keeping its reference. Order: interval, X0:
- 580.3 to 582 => 0.995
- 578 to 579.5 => 1.005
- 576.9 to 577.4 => 0.993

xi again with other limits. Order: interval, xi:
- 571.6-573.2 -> 47.9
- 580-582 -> 47.4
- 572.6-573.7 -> 48.9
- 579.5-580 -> 49.8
